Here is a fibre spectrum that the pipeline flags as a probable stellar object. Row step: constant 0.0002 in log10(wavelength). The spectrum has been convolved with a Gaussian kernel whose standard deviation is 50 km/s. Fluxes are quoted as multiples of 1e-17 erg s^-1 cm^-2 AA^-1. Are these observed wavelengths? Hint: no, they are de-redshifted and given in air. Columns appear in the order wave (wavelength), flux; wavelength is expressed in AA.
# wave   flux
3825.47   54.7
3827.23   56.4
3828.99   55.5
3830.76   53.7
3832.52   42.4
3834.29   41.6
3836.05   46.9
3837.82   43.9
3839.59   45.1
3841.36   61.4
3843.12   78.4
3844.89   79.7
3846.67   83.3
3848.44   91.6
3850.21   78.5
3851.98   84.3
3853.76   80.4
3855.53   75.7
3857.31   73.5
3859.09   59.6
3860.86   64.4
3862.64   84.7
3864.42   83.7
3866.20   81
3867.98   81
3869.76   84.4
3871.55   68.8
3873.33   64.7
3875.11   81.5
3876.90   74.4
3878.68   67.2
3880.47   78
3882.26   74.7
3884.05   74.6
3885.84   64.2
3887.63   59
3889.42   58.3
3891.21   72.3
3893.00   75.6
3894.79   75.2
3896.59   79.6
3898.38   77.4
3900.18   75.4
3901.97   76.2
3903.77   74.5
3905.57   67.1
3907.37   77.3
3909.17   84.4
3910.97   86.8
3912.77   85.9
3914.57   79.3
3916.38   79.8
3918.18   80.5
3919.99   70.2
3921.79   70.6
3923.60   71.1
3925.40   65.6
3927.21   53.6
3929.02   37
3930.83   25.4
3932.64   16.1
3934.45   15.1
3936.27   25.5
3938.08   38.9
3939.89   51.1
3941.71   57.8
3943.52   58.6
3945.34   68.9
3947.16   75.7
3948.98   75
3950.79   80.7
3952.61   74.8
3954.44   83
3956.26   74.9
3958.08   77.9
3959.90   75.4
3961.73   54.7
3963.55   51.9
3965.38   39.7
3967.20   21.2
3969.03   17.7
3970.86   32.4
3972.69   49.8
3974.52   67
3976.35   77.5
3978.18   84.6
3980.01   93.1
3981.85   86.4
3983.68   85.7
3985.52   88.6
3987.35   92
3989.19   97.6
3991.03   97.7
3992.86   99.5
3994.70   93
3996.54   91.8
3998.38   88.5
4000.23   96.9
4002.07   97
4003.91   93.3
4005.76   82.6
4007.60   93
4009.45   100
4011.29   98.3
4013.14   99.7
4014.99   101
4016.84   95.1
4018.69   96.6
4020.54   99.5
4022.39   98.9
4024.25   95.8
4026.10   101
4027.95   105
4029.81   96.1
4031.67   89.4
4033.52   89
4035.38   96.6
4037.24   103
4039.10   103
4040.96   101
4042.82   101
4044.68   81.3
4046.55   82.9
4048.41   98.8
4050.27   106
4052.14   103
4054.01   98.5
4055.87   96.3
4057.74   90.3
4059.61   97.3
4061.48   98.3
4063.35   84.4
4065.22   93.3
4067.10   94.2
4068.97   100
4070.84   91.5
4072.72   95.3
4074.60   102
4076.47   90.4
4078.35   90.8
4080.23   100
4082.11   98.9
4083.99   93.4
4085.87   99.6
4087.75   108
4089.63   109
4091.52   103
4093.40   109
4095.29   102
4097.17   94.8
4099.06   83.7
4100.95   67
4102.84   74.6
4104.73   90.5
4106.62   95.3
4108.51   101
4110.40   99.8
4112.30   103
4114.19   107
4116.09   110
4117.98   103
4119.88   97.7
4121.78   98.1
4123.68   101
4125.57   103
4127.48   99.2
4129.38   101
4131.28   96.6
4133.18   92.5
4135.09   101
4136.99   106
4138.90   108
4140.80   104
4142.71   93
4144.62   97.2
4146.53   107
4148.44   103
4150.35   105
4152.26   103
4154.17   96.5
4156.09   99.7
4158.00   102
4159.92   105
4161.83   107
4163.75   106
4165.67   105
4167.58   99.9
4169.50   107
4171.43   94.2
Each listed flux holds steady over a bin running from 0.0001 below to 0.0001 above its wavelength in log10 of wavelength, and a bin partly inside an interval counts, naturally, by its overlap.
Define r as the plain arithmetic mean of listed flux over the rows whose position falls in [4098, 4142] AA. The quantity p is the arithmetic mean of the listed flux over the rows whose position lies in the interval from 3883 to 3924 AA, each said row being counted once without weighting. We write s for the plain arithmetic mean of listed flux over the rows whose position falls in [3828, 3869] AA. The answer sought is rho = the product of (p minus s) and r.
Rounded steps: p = 75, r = 98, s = 68.3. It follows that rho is 615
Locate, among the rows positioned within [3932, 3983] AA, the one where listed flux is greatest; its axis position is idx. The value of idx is 3980.01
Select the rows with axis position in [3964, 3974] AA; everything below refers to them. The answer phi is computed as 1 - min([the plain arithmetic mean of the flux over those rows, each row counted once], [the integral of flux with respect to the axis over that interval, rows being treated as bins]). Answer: -31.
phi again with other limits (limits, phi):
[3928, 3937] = -23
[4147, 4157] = -100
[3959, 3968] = -48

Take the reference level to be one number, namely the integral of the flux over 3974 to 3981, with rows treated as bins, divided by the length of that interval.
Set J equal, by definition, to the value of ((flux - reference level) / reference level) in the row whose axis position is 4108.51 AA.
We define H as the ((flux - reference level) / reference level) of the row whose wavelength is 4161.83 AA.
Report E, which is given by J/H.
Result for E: 0.8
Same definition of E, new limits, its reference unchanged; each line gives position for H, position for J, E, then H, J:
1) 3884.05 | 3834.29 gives 5.9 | -0.08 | -0.5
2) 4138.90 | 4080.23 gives 0.7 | 0.33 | 0.2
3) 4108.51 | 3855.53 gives -0.3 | 0.24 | -0.1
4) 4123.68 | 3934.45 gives -3.4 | 0.24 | -0.8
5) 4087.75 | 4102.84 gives -0.3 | 0.33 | -0.1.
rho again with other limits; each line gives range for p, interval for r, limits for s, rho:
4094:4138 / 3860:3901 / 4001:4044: -26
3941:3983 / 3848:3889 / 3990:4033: -2390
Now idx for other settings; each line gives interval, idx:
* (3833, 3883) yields 3848.44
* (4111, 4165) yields 4116.09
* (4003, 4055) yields 4050.27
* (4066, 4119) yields 4116.09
